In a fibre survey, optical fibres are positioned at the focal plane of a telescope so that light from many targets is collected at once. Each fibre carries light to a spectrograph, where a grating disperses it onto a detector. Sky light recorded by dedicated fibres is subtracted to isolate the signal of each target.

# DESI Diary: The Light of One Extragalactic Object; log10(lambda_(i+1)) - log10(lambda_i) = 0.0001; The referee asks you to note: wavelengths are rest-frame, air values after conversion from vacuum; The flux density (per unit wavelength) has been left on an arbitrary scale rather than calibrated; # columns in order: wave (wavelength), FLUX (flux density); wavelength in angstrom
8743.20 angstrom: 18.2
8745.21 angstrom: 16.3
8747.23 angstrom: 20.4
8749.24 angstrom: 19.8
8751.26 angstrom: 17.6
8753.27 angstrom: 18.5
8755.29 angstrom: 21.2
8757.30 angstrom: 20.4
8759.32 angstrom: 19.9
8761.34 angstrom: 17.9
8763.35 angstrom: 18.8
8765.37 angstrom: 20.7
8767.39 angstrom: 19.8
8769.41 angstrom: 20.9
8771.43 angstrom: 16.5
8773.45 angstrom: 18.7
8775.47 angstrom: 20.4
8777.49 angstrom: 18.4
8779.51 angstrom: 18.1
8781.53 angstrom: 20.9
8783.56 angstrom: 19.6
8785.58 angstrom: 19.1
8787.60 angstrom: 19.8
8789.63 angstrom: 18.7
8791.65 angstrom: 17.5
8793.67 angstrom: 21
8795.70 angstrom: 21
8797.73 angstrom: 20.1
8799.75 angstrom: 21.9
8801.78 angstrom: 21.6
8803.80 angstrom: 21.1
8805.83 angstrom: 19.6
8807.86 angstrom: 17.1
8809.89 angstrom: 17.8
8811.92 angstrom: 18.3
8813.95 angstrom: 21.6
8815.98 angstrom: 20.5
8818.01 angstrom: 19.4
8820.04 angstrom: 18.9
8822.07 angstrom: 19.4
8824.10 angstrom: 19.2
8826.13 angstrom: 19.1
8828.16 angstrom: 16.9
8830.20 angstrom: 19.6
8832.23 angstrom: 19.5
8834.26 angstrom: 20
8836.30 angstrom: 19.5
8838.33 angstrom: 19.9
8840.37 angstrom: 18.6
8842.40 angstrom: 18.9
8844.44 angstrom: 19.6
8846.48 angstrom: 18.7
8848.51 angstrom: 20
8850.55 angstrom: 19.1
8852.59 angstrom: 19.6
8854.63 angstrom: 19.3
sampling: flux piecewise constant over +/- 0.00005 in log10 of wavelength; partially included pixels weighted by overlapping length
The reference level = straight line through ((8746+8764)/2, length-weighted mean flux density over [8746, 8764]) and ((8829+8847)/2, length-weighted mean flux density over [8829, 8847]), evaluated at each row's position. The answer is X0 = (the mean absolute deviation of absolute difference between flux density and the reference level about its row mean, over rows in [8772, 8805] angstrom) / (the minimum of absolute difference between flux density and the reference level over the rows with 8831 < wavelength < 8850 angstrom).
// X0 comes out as 4.1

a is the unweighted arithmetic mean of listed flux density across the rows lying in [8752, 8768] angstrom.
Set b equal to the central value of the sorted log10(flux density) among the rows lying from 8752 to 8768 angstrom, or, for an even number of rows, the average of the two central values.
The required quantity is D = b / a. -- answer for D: 0.0660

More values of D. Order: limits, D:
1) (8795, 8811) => 0.0656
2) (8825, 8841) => 0.0674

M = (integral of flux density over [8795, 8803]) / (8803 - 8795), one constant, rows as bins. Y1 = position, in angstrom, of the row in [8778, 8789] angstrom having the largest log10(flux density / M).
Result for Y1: 8781.53 angstrom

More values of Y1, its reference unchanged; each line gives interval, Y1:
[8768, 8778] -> 8769.41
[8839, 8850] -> 8848.51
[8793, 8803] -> 8799.75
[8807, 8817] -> 8813.95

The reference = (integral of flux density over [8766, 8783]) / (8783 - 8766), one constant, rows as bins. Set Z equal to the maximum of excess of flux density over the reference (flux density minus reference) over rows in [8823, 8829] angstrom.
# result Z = 0.0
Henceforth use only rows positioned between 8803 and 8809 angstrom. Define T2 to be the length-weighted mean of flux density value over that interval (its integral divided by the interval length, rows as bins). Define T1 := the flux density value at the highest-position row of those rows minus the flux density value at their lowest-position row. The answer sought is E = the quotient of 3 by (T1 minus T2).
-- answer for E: -0.130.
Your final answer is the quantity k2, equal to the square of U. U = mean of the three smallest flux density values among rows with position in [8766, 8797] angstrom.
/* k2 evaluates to 302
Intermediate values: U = 17.4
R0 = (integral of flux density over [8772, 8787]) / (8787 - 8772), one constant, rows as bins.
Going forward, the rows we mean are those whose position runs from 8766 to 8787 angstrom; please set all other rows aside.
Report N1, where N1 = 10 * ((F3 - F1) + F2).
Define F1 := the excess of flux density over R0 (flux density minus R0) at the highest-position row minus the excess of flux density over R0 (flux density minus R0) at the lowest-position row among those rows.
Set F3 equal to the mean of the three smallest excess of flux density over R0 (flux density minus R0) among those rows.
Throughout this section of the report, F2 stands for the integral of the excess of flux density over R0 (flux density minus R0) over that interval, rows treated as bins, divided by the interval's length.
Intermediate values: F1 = -0.7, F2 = 0.03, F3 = -1.6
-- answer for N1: -9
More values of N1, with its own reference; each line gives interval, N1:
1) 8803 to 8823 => 3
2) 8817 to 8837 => -12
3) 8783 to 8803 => -20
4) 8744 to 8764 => -47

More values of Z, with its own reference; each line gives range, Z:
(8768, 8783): 1.7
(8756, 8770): 1.7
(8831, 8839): 0.8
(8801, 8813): 2.4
